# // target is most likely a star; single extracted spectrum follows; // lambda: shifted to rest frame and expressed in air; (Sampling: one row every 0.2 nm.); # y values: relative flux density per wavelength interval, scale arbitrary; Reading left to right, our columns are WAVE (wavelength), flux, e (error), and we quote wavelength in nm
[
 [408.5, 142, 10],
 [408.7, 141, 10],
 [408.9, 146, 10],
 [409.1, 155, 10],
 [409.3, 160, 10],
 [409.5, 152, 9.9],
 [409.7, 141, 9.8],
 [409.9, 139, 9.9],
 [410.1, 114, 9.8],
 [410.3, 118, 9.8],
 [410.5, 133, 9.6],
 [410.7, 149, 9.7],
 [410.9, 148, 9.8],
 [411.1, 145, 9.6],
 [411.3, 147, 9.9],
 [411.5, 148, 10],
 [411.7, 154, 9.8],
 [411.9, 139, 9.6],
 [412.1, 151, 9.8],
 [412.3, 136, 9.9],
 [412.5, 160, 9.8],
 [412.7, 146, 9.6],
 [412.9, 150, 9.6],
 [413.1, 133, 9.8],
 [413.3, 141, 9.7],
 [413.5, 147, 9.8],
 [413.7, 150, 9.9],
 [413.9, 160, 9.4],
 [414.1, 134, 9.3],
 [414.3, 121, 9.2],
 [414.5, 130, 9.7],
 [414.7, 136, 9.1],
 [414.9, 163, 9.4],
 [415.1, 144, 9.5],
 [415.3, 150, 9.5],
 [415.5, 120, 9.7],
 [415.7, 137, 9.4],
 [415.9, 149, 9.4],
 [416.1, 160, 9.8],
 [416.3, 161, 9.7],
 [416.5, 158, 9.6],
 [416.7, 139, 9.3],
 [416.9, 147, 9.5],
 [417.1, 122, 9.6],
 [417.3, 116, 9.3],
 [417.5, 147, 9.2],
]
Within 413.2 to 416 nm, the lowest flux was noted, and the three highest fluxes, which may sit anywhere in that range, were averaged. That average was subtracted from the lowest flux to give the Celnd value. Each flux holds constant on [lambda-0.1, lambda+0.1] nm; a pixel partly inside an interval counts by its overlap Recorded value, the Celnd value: -38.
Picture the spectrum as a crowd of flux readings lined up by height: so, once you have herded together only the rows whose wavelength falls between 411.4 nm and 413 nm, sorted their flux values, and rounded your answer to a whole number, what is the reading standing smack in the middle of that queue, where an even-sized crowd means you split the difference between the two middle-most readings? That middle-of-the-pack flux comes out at 149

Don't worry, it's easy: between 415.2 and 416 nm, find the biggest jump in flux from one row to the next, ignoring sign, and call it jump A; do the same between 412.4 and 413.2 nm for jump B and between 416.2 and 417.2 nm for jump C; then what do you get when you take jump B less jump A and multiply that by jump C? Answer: -325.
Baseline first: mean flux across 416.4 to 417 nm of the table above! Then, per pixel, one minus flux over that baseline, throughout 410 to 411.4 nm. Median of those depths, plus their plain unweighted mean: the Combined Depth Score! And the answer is 0.10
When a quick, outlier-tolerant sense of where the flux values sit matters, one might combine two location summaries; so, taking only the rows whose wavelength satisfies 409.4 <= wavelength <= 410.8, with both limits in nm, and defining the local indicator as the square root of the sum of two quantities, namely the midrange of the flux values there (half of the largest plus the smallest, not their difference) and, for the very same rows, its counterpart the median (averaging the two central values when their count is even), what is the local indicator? 16.5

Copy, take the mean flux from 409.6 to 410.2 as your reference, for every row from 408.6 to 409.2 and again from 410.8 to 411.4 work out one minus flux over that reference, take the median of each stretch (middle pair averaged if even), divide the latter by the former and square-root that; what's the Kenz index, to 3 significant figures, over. 1.03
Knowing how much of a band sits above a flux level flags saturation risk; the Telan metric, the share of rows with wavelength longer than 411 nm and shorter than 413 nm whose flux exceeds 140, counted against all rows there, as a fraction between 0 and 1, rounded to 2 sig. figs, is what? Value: 0.80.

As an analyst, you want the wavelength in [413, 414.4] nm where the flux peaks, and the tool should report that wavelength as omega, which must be 413.9 nm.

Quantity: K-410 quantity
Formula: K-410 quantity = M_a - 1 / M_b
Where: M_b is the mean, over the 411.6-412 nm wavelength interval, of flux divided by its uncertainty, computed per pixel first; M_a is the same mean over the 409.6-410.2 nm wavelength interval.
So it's 13.3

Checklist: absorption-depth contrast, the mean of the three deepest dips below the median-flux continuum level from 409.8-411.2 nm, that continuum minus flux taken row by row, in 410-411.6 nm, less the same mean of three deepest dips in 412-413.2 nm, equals 17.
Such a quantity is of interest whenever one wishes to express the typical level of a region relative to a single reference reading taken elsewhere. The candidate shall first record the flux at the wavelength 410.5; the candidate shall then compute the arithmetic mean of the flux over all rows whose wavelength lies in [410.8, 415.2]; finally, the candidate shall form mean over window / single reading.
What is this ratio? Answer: 1.09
